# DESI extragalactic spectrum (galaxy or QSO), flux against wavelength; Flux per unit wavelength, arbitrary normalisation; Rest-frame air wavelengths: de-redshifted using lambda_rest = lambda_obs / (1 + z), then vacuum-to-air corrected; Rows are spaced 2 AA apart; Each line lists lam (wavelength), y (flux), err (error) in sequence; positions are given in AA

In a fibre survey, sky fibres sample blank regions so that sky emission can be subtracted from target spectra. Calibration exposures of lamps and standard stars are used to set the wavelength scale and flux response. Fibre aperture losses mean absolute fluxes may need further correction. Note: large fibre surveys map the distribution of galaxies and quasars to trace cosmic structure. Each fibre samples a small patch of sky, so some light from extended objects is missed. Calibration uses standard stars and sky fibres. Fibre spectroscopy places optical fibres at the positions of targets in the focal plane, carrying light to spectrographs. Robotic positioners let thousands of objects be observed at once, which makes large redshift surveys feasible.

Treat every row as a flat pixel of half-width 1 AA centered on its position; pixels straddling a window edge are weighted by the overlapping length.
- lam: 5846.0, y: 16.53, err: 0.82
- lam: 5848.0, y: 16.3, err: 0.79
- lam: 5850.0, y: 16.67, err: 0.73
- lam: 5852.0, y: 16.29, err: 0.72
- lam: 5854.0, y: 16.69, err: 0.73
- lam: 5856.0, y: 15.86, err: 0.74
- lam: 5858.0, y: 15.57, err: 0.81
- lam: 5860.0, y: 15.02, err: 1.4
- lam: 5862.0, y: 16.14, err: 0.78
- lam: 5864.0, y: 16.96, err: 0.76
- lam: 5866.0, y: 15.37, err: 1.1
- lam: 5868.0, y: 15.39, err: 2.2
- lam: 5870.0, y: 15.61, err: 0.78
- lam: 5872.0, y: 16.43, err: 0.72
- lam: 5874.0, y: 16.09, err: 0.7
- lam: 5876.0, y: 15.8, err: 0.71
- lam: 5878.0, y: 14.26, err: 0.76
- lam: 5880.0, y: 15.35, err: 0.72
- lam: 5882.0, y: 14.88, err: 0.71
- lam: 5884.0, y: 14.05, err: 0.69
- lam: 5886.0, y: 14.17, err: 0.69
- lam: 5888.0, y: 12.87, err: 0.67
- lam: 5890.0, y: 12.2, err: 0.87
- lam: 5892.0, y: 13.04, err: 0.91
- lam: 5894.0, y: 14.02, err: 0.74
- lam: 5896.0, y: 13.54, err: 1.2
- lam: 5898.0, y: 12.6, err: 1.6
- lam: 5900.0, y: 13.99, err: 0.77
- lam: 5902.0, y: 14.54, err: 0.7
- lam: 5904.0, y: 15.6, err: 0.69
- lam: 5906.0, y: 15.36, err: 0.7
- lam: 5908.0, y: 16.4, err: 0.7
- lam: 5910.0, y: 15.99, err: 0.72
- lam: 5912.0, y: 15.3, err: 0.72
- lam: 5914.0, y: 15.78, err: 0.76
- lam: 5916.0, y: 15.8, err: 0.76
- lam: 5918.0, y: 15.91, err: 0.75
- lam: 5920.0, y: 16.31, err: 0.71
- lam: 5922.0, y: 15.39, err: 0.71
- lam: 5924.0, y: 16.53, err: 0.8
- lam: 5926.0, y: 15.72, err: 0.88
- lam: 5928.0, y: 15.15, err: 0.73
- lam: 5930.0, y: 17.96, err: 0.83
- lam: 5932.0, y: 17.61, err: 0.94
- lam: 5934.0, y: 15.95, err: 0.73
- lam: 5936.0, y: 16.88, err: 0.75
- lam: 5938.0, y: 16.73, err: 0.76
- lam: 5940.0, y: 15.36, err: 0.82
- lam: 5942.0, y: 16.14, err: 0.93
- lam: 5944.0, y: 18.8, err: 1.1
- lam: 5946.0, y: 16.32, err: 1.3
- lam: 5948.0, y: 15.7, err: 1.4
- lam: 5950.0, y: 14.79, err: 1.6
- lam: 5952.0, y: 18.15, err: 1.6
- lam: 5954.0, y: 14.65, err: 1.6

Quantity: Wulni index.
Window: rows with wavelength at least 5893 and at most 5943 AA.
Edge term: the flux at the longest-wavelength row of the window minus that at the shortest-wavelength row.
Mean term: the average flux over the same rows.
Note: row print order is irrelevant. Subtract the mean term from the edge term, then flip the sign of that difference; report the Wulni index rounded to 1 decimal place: 13.5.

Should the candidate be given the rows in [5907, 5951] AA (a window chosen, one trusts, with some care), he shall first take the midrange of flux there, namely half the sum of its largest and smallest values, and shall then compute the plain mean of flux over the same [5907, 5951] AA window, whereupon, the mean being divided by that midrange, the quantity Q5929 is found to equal 0.96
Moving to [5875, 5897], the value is 1.00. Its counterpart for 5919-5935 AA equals 0.99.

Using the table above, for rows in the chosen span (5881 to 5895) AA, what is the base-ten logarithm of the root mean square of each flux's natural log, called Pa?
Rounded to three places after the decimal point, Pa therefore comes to 0.416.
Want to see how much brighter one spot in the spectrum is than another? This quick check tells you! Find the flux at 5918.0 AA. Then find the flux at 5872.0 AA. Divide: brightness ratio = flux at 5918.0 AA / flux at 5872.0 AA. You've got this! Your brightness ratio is 0.97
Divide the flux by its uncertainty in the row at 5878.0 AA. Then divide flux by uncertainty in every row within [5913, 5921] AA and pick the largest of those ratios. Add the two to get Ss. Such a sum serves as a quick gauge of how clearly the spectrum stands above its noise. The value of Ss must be 41.7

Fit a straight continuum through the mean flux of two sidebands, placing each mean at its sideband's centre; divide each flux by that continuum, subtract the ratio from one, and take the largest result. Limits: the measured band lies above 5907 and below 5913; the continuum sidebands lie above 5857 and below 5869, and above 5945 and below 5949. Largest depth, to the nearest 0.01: 0.04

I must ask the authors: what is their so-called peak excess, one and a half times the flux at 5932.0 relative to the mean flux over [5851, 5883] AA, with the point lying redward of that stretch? 1.68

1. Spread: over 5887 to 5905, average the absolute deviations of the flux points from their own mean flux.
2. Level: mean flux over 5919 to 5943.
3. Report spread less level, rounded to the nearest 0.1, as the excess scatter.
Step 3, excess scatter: -15.5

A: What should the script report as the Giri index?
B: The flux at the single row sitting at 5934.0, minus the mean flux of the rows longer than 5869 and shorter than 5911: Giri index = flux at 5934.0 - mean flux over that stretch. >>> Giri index 1.3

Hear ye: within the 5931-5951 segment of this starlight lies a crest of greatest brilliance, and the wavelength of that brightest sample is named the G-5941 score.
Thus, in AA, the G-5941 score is 5944.0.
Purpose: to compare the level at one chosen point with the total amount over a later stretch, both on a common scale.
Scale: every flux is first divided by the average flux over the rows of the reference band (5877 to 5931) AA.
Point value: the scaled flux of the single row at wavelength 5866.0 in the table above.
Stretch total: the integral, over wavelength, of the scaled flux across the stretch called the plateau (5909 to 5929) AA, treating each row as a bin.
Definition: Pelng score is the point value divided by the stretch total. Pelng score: 0.0487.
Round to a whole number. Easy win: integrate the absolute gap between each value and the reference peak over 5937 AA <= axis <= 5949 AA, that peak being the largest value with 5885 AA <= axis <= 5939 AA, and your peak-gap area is 21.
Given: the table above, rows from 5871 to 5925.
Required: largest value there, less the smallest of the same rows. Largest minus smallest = 4.3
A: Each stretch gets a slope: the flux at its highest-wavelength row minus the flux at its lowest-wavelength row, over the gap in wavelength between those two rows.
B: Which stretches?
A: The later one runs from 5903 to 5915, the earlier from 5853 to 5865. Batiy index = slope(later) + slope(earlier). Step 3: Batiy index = 0.045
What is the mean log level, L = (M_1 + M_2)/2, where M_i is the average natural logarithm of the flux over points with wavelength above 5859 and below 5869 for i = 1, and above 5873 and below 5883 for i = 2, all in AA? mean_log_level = 2.74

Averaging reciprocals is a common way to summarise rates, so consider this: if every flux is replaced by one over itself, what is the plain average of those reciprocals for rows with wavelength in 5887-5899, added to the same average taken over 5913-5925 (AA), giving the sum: 0.140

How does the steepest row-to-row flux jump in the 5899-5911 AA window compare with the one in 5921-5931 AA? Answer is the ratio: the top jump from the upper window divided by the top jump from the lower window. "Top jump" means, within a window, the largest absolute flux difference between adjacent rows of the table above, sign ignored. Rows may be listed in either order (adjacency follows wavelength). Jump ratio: 2.7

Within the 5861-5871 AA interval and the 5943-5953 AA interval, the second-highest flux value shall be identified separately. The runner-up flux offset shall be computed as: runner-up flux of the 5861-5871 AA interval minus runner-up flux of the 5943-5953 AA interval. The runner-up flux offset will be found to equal -2.0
